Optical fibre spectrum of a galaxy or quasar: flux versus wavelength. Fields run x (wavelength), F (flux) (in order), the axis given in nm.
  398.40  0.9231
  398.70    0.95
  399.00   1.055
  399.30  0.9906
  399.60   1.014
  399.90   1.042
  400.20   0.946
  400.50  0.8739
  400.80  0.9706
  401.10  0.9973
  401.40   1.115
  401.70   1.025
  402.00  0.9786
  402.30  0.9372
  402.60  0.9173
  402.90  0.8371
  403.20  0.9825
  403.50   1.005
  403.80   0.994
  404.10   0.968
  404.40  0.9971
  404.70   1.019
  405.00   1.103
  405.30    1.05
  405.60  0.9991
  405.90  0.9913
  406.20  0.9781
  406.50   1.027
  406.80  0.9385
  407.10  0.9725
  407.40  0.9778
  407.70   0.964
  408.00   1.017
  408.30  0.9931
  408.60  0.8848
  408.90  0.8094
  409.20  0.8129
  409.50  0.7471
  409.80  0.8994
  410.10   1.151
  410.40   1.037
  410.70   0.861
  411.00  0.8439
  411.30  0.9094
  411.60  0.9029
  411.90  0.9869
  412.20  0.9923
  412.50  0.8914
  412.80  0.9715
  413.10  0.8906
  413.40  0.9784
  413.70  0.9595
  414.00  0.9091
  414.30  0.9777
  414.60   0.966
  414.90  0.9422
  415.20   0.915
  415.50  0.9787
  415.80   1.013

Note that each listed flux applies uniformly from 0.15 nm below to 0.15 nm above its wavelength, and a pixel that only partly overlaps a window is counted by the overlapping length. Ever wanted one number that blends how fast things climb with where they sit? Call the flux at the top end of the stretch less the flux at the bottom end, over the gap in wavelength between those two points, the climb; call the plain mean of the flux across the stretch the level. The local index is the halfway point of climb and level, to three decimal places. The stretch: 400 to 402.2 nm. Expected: 0.502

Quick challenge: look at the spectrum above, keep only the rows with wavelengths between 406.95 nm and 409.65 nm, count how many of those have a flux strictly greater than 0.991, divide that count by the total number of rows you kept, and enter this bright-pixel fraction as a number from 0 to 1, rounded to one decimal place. 0.2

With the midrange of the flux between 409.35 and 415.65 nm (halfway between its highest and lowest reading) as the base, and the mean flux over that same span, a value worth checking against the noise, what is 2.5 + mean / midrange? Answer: 3.49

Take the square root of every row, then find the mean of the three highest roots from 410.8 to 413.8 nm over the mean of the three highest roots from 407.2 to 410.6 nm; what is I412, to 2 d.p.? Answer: 0.96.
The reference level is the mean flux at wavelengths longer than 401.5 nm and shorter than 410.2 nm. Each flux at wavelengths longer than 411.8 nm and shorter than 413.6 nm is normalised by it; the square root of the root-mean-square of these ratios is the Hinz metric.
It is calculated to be 0.99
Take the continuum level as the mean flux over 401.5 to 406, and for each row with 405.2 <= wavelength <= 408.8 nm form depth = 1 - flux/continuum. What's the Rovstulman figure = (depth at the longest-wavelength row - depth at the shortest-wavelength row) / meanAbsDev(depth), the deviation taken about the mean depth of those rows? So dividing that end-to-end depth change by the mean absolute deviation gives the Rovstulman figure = 5.5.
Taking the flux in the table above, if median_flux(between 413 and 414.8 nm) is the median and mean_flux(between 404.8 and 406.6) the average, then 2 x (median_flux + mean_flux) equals 3.97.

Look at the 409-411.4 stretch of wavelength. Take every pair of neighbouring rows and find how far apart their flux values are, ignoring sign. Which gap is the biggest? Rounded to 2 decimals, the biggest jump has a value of 0.25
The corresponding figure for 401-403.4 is 0.15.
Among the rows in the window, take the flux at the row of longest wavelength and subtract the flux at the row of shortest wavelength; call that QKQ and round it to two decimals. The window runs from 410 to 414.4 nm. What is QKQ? -0.17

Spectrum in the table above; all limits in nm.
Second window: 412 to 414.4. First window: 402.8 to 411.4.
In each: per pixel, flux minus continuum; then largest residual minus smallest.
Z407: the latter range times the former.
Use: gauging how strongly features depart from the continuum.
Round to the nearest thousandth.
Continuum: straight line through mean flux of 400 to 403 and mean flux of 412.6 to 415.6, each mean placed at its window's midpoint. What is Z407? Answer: 0.041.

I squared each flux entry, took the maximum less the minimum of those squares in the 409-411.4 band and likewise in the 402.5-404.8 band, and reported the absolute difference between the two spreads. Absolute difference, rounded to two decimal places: 0.43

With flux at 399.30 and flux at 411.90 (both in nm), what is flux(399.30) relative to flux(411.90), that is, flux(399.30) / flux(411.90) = 1.00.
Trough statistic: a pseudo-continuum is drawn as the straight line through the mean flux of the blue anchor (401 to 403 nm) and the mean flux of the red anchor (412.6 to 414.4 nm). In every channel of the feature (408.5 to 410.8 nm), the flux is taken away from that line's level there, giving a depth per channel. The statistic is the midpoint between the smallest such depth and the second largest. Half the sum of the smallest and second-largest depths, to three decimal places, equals -0.024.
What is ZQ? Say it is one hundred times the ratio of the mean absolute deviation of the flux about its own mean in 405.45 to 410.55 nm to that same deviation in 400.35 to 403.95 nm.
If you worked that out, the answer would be 141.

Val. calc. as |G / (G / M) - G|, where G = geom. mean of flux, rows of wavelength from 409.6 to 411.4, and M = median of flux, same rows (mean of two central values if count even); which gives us 0.040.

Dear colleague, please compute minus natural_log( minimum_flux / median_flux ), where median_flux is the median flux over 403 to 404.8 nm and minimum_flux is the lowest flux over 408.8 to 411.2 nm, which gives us 0.29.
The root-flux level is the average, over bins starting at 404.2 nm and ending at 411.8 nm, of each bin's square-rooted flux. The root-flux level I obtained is 0.976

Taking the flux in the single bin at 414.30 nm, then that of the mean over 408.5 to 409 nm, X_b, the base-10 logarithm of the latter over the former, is -0.062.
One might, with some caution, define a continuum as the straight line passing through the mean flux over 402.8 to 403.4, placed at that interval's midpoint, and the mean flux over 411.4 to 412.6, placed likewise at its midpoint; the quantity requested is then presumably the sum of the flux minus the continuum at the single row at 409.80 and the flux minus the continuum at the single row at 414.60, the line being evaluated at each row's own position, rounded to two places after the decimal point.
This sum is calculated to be -0.02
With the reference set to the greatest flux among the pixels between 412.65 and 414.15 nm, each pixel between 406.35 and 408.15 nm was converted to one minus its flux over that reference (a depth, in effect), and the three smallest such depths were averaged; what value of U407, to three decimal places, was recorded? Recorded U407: -0.030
